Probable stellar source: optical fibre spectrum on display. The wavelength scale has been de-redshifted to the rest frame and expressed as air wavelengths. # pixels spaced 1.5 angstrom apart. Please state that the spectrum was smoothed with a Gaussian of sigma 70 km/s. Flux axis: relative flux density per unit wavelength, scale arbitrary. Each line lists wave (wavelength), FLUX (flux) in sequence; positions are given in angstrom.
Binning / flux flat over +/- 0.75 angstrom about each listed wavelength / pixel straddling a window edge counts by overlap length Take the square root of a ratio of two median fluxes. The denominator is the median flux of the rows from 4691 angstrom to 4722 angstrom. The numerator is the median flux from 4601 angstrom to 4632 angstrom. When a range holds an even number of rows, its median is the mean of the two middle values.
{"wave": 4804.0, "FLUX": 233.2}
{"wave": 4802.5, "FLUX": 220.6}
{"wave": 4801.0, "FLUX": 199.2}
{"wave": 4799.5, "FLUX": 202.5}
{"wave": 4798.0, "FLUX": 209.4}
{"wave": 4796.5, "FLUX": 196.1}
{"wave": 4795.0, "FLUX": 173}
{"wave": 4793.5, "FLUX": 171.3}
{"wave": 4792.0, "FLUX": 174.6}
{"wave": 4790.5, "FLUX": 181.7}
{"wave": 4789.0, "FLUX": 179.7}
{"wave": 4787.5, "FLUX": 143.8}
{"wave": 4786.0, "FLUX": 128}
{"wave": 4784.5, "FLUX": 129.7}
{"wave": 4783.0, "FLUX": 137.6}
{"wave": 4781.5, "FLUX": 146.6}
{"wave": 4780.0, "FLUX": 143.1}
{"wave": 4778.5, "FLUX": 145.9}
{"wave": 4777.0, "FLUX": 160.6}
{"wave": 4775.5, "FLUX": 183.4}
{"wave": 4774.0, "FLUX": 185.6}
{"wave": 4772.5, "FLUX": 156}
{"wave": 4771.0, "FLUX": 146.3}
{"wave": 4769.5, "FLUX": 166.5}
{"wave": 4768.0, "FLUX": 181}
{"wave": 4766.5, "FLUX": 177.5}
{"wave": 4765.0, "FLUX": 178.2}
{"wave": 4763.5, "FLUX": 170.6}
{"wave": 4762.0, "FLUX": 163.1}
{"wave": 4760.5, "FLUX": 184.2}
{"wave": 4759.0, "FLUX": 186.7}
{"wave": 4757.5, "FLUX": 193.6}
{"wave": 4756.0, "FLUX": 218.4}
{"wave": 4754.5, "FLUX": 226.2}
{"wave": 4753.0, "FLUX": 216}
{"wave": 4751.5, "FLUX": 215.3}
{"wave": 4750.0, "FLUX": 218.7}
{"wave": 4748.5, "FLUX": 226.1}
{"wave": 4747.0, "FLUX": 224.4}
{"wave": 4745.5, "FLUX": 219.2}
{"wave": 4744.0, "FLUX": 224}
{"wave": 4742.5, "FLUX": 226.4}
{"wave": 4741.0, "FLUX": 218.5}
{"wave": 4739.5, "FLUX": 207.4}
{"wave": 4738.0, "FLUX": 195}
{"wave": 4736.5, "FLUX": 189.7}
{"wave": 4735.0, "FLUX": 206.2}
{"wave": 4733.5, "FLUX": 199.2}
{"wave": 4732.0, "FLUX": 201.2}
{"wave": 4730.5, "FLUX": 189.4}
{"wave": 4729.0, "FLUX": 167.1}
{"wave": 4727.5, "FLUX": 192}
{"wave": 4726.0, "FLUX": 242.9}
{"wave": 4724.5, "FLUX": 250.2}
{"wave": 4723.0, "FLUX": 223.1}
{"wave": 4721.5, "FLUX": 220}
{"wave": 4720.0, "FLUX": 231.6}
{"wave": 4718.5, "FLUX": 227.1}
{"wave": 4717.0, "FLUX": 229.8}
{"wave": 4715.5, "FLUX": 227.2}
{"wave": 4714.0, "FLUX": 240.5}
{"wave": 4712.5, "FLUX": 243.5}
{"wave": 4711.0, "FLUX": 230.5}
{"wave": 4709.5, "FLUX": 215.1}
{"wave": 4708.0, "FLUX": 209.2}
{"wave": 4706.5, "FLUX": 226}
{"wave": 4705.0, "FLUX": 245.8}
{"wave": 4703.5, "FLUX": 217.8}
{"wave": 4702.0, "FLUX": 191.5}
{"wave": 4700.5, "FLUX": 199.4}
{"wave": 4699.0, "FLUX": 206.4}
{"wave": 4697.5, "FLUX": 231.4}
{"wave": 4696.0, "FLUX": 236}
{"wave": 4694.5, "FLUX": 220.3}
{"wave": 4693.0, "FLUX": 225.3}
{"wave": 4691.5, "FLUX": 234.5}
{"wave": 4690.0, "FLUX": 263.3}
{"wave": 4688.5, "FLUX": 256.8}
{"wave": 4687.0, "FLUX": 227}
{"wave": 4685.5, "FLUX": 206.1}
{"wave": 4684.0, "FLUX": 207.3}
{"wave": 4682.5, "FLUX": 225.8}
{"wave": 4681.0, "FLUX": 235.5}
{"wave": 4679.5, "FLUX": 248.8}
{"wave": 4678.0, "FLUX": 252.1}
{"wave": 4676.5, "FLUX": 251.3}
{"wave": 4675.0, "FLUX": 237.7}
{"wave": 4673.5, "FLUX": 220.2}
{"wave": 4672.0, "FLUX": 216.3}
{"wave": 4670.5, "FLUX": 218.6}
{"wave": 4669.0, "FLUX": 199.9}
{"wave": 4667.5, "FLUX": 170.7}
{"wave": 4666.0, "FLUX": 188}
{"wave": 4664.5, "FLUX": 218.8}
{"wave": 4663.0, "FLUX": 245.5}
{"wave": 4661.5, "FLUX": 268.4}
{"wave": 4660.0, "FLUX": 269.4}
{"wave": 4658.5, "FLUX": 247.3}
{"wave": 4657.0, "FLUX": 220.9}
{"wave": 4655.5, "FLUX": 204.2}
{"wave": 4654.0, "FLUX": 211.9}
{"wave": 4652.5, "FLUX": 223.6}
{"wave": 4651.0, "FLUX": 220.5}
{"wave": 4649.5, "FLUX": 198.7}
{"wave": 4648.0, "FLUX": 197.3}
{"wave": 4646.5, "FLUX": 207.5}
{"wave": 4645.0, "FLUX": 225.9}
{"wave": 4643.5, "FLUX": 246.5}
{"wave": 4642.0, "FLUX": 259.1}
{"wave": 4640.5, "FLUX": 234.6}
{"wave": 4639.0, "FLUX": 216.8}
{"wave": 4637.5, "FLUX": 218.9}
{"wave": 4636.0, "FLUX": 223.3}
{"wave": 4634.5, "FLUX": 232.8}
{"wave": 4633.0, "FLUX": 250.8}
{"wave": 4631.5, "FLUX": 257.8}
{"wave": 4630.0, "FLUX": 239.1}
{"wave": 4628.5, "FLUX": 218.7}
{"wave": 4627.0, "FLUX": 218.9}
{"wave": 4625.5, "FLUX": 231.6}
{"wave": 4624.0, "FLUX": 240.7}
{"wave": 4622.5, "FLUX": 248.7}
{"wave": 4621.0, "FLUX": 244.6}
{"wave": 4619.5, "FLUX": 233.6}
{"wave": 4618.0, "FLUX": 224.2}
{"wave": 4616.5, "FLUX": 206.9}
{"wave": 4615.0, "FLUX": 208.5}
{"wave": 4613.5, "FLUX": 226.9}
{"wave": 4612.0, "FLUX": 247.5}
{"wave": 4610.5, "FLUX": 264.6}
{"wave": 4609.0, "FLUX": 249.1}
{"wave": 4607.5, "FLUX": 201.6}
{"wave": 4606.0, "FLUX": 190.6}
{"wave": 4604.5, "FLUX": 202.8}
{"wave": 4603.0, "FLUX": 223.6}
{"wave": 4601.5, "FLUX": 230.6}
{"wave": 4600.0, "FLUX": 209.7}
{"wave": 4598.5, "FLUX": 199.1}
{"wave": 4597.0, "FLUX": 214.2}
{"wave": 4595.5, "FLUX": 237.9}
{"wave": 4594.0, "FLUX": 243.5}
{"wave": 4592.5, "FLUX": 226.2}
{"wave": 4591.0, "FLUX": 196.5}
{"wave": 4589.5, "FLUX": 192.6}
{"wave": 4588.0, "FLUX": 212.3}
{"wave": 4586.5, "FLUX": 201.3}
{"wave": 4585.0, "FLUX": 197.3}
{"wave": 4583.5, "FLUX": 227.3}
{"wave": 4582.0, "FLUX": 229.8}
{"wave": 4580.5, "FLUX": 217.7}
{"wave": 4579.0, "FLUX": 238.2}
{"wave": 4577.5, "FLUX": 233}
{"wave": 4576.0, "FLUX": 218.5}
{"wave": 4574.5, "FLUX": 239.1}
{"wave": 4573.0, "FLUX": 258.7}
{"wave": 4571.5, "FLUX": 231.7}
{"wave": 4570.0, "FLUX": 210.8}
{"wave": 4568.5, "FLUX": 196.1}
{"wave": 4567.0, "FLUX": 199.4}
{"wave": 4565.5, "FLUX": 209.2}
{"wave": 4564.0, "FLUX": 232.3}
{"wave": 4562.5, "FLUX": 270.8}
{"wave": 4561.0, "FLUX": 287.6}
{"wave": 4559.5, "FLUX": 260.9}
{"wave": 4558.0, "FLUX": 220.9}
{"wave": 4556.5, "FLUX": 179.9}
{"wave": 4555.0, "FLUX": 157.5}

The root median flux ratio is 1.01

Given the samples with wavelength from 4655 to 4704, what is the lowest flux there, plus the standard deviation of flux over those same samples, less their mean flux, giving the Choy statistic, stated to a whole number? -32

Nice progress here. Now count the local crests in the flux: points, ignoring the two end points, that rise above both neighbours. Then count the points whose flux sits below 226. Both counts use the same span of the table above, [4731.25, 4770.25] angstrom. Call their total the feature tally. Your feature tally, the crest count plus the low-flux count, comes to 29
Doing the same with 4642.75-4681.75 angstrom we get 20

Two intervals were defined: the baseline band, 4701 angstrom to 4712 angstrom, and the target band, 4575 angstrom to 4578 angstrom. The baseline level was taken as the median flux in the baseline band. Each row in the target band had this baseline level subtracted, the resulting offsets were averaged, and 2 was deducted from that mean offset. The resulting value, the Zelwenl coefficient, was 6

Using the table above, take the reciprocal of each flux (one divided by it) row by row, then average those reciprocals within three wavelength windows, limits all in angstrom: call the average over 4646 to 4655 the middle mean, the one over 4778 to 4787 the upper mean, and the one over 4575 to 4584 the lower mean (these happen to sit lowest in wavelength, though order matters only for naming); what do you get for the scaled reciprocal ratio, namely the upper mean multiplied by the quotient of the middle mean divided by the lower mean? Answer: 0.0079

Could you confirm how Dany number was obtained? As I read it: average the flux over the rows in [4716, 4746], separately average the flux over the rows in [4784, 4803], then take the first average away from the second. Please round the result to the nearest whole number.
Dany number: -35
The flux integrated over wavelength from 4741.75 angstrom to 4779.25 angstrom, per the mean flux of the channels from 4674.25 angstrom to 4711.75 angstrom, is 31.5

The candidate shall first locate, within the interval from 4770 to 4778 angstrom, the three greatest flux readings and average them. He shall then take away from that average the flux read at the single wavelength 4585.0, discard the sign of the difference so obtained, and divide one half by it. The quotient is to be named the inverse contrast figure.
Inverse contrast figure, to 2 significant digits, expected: 0.024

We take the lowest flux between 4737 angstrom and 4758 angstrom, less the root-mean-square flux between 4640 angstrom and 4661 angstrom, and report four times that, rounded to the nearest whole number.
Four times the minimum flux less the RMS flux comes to -135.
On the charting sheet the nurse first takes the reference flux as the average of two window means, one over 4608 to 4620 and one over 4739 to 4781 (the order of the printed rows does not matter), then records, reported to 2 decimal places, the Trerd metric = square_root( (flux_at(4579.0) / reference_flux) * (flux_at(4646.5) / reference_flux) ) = 1.05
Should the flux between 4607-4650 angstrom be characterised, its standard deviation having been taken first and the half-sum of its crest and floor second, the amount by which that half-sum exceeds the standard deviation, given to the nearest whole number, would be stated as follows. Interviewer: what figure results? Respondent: 212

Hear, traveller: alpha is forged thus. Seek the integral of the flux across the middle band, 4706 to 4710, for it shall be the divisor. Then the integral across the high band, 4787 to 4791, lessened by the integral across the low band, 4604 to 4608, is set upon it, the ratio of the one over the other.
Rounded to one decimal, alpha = -0.1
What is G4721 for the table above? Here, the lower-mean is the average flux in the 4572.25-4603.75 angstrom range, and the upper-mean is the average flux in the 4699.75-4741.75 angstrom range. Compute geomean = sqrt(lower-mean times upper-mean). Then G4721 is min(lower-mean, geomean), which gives 218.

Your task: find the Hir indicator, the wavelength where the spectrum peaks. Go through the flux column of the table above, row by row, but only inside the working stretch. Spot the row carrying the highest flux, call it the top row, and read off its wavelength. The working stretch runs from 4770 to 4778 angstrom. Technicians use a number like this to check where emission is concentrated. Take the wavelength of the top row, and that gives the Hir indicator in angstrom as 4774.0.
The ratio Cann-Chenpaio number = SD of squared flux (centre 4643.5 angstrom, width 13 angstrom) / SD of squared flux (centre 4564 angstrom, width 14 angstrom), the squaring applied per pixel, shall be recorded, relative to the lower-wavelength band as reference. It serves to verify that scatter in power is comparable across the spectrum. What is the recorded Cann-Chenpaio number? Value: 0.6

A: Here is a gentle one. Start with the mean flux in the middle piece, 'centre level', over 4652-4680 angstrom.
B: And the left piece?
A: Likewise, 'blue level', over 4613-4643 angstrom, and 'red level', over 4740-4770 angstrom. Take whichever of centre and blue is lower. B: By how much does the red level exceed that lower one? -25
